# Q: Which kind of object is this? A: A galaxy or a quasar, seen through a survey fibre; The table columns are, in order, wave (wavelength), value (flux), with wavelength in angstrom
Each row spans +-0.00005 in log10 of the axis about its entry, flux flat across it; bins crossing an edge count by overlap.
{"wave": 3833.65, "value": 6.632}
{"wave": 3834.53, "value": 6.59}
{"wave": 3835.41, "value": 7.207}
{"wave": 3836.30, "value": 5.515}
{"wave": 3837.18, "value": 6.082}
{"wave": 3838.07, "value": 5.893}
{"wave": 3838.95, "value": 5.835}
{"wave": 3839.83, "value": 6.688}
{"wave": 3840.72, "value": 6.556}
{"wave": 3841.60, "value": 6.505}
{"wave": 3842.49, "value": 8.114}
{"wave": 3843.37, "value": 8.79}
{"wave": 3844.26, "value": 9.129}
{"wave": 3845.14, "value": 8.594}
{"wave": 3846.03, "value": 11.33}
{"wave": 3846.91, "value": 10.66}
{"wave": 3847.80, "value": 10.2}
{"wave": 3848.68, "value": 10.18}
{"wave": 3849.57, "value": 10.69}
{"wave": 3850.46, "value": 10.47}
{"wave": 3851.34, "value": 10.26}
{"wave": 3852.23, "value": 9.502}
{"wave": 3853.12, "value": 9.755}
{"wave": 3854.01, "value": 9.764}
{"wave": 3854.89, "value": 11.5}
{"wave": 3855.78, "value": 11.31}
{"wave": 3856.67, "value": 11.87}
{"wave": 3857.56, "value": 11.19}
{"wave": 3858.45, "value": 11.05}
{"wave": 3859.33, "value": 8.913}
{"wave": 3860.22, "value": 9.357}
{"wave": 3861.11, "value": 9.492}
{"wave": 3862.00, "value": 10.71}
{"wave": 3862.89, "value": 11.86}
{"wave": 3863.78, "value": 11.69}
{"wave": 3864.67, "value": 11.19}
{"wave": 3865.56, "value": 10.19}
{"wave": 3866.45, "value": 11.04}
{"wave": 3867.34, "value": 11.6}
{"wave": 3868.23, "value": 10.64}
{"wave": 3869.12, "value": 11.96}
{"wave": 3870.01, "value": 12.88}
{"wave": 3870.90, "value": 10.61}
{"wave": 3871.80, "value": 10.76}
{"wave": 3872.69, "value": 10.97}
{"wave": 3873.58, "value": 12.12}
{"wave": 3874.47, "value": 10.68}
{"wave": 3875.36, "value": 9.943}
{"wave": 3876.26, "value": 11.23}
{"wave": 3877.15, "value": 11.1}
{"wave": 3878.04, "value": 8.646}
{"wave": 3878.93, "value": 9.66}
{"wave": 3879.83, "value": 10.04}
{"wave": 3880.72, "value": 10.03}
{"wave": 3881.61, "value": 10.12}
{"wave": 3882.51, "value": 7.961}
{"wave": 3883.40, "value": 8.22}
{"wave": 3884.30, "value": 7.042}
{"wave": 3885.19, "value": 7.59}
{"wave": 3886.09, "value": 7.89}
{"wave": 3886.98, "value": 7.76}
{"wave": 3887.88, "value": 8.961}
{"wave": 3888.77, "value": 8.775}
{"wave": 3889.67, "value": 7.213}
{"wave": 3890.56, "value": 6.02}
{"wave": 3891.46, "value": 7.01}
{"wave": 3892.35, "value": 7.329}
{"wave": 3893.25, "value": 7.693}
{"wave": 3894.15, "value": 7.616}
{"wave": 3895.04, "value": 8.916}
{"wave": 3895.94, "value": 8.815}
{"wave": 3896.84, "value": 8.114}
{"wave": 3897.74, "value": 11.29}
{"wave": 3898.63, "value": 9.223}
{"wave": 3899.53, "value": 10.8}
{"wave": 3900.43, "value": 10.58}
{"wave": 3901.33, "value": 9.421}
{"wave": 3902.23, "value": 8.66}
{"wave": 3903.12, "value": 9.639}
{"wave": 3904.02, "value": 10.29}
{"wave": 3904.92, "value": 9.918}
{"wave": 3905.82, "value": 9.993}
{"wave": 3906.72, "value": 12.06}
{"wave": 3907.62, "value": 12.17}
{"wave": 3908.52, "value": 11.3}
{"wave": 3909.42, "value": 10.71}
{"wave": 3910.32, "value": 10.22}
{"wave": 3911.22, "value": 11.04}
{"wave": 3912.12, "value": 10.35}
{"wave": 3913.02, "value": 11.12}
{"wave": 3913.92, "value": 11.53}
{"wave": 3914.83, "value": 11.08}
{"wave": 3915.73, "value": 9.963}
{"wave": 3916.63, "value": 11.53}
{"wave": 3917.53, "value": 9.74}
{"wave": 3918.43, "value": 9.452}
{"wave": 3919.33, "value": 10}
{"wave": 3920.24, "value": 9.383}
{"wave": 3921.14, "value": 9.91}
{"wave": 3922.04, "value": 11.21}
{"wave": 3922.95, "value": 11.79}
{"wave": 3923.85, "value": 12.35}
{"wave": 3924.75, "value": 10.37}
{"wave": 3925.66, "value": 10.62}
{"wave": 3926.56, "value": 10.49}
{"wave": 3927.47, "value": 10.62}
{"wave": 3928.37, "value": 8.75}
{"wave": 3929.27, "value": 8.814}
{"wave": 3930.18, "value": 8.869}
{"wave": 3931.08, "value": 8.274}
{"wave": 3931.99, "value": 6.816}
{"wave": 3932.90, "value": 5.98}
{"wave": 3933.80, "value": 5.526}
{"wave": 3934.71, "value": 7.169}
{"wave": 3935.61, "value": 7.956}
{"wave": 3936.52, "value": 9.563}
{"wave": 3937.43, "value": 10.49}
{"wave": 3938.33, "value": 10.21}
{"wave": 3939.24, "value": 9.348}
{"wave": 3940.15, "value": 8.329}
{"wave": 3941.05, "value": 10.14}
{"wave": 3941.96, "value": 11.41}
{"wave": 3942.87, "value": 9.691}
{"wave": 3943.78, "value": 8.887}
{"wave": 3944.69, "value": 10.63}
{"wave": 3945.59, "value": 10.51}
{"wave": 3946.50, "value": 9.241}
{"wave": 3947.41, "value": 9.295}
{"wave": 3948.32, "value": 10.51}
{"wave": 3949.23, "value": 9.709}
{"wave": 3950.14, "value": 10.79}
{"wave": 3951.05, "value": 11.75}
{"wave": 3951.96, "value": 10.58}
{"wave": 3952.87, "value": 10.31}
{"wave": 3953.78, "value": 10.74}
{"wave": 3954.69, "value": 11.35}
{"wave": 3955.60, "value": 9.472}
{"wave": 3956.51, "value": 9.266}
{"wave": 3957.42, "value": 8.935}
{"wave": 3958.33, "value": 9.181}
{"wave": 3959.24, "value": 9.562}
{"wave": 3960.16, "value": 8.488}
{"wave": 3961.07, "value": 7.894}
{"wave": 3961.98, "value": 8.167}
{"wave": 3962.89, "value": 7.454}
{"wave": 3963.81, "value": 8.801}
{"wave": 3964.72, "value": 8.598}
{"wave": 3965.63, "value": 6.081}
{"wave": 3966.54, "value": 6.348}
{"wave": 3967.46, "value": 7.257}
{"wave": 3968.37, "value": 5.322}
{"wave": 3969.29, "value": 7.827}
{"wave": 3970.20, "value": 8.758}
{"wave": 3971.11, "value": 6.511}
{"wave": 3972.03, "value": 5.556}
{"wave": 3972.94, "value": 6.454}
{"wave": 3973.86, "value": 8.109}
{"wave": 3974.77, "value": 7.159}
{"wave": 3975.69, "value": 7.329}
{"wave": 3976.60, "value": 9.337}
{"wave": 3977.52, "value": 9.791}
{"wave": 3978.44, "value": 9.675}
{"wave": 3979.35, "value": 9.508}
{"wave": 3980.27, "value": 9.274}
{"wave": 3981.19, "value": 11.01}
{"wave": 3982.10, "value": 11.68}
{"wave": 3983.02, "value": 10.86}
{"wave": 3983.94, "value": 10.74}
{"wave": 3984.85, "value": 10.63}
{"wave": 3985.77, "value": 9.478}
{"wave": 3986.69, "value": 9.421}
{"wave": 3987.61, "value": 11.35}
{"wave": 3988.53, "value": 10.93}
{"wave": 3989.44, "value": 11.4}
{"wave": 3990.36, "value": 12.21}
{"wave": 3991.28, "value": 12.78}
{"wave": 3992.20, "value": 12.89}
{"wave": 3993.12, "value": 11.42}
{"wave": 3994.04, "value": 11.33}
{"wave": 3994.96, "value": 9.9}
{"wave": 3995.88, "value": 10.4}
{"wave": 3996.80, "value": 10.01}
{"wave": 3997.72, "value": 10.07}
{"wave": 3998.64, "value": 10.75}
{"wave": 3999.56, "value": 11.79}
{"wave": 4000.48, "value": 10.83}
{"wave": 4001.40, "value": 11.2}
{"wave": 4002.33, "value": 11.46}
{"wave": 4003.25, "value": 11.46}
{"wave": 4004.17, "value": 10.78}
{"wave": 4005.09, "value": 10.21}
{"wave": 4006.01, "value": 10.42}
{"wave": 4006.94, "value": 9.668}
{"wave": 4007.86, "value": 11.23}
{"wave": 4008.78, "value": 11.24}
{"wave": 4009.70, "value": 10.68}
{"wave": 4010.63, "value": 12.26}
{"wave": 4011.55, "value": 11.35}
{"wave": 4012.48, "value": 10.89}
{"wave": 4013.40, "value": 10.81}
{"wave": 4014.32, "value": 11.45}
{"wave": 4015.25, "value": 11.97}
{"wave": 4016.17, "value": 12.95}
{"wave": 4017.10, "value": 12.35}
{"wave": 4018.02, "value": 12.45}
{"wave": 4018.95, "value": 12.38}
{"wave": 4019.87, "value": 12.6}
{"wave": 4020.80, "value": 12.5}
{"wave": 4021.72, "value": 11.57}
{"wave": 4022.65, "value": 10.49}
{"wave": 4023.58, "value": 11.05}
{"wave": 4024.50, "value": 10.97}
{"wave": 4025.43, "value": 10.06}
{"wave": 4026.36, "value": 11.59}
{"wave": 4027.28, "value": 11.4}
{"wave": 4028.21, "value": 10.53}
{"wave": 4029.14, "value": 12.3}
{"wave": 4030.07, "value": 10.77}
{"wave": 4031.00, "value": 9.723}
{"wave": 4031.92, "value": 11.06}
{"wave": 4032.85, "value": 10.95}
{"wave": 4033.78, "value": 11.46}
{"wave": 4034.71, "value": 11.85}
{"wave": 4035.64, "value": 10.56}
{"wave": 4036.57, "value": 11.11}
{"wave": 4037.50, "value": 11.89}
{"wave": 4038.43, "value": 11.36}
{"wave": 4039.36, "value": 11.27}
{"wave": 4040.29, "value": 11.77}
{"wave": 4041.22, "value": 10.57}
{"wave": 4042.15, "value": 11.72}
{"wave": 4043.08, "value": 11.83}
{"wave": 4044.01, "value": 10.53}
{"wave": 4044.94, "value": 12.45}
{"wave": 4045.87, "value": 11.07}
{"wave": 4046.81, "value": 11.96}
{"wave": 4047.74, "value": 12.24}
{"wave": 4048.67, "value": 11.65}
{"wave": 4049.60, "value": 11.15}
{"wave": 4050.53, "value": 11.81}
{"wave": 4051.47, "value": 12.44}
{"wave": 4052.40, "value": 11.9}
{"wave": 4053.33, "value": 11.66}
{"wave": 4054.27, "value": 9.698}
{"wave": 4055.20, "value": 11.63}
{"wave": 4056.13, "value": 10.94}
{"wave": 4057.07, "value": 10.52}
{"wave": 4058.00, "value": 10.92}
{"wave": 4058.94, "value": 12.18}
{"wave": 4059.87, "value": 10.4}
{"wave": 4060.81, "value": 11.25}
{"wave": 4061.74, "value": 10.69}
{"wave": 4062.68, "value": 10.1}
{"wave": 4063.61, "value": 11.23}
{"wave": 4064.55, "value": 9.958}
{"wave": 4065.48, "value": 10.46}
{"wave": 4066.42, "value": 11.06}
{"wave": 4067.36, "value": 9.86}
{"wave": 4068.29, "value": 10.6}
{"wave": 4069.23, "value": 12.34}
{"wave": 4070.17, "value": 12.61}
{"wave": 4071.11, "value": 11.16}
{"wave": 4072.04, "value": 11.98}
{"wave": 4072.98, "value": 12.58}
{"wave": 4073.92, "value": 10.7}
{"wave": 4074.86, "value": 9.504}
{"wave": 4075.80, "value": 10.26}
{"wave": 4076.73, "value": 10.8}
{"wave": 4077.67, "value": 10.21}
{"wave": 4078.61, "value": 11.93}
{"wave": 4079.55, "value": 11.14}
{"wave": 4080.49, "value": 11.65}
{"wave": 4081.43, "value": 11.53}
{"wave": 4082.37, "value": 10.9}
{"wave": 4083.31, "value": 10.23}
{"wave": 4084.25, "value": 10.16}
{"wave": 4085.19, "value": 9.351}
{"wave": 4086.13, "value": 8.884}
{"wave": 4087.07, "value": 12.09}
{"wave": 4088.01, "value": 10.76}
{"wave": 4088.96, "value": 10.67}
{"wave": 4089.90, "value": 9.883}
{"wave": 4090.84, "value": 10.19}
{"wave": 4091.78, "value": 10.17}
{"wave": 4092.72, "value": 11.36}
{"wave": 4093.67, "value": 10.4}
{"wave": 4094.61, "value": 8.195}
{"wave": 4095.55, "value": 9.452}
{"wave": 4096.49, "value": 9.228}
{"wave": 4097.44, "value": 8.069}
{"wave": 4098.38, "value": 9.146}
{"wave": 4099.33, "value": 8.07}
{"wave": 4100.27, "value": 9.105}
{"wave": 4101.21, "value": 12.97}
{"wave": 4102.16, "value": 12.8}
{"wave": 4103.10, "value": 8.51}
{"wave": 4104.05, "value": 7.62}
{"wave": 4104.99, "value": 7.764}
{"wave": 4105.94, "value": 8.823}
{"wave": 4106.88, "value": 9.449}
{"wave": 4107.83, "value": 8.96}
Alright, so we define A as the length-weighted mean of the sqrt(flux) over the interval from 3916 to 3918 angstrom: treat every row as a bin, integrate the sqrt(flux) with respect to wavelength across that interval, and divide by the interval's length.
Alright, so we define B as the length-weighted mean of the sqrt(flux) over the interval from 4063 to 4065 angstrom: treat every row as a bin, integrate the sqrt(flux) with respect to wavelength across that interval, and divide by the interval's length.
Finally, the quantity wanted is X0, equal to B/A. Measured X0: 1.0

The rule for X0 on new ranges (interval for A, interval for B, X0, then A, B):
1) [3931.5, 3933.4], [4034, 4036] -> 1.3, 2.52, 3.35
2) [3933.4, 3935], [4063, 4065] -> 1.3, 2.50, 3.25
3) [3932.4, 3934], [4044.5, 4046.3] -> 1.4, 2.41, 3.43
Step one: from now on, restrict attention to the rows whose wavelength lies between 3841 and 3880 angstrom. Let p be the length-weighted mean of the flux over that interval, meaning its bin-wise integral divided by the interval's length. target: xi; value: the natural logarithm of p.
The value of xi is 2.34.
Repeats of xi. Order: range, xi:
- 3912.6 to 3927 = 2.37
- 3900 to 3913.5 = 2.35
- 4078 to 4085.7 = 2.38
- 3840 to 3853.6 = 2.23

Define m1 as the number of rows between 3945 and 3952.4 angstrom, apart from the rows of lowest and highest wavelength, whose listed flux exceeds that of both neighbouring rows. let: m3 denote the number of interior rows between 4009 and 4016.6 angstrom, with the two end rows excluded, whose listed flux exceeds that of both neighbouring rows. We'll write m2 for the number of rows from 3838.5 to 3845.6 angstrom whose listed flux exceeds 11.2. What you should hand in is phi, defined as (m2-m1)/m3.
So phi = -2.0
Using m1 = 2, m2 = 0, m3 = 1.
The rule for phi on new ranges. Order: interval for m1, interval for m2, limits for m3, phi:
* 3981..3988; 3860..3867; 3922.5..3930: 0.3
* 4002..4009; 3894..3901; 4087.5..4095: 0.0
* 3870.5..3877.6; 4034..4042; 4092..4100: 1.5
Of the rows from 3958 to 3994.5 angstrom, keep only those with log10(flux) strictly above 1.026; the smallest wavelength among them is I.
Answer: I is 3981.19 angstrom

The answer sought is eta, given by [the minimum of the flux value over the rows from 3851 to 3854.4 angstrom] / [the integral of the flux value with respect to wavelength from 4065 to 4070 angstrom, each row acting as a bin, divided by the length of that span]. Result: 0.87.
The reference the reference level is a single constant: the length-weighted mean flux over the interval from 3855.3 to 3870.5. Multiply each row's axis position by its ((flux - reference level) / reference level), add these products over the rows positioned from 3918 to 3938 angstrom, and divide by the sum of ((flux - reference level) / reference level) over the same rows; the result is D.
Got 3931.2 angstrom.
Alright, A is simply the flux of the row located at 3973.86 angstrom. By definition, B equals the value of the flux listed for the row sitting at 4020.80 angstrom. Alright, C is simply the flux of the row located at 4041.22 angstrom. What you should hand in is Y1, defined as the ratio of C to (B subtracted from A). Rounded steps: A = 8.109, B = 12.5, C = 10.57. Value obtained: -2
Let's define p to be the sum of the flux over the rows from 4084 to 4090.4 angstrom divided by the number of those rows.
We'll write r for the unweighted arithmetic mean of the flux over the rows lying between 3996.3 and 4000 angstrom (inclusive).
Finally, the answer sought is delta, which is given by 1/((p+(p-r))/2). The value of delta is 0.20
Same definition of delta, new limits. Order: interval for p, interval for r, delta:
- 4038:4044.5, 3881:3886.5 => 0.14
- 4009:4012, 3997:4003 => 0.17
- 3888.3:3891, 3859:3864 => 0.46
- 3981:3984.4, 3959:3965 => 0.15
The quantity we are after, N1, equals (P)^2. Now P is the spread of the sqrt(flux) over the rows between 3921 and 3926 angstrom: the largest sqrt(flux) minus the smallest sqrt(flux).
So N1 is 0.13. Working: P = 0.37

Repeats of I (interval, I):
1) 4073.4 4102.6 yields 4073.92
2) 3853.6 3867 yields 3854.89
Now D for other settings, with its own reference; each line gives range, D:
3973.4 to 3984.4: 3976.3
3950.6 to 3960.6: 3958.0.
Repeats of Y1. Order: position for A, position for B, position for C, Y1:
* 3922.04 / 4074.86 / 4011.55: 7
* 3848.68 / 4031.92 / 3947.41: -11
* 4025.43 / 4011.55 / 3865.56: -8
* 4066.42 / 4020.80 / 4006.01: -7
